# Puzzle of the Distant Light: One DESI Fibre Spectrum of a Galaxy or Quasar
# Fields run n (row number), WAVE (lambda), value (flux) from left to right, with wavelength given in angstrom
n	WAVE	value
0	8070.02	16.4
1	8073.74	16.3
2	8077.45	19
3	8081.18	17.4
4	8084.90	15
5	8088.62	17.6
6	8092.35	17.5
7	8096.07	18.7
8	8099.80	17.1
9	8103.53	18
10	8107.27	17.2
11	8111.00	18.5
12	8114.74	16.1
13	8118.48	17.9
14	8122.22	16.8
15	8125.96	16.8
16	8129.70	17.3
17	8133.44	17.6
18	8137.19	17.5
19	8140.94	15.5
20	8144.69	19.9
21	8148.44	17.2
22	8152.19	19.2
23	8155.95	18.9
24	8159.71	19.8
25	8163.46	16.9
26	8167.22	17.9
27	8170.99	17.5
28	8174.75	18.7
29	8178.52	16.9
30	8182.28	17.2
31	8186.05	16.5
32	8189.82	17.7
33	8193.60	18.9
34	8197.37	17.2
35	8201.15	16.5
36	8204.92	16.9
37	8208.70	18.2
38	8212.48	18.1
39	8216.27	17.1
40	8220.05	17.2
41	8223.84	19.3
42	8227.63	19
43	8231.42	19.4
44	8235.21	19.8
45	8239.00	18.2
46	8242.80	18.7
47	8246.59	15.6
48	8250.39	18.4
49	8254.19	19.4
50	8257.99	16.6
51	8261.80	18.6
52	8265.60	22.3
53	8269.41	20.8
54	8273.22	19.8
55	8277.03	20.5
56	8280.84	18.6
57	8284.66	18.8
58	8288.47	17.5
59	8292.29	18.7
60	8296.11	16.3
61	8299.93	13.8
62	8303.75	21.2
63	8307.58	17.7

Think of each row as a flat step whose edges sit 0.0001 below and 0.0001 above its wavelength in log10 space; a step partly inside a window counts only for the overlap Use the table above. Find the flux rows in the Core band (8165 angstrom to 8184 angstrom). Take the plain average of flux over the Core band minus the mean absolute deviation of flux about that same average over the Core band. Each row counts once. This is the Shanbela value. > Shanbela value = 17.1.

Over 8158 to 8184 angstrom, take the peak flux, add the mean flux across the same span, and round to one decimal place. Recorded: 37.6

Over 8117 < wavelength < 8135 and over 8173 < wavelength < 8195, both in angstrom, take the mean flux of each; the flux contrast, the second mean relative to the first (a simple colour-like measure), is 1.02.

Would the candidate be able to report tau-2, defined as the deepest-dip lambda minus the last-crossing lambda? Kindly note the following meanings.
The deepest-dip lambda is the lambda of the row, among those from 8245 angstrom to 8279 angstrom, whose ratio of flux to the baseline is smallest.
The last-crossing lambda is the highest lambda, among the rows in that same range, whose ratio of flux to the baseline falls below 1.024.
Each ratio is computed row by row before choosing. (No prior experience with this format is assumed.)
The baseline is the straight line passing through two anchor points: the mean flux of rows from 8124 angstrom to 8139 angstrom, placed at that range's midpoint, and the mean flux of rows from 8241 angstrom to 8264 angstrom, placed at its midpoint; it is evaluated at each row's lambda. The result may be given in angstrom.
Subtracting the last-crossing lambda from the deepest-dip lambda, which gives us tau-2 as -11.4 angstrom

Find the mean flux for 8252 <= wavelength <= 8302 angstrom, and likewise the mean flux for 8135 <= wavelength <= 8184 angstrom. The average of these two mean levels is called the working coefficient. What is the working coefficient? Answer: 18.26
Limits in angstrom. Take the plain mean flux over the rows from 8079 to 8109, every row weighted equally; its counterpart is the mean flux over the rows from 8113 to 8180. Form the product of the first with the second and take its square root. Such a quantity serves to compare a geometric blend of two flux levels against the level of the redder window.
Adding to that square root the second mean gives 35.2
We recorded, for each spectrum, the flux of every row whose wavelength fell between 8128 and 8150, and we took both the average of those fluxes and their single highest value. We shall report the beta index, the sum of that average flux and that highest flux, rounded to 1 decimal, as 37.4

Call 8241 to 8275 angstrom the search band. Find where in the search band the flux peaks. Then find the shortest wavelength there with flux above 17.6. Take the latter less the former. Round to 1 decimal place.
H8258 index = -22.8 angstrom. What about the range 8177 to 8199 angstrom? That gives -3.8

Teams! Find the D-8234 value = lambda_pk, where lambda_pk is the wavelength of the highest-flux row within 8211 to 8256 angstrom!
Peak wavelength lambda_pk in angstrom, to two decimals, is 8235.21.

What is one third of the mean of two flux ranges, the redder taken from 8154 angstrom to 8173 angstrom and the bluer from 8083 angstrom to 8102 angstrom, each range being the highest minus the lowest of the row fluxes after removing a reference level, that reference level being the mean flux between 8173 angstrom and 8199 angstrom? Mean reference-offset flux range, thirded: 1.1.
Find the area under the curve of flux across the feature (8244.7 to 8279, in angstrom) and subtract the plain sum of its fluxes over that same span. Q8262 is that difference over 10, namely 48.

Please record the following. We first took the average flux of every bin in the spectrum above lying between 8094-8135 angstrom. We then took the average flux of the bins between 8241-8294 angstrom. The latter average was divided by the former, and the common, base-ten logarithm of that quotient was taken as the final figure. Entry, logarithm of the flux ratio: 0.034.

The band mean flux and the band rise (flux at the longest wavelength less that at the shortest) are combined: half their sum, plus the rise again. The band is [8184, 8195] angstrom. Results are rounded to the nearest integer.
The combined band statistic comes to 12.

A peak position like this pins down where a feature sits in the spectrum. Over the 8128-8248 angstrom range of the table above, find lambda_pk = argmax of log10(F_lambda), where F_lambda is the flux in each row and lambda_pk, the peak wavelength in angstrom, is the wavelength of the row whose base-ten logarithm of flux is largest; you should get 8144.69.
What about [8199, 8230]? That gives 8223.84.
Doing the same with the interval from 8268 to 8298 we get 8269.41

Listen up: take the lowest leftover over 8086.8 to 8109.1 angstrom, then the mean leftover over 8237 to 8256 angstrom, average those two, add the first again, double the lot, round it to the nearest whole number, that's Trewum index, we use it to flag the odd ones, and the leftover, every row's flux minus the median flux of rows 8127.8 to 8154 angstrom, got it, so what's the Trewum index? -1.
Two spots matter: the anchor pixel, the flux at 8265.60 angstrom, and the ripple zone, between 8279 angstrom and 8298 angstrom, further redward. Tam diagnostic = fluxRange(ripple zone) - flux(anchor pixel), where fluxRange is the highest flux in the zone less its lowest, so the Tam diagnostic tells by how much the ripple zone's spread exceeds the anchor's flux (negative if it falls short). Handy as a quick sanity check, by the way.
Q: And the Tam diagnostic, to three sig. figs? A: -19.8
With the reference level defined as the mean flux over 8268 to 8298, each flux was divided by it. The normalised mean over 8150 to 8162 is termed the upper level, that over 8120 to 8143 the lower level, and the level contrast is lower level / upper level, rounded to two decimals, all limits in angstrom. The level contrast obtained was 0.88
